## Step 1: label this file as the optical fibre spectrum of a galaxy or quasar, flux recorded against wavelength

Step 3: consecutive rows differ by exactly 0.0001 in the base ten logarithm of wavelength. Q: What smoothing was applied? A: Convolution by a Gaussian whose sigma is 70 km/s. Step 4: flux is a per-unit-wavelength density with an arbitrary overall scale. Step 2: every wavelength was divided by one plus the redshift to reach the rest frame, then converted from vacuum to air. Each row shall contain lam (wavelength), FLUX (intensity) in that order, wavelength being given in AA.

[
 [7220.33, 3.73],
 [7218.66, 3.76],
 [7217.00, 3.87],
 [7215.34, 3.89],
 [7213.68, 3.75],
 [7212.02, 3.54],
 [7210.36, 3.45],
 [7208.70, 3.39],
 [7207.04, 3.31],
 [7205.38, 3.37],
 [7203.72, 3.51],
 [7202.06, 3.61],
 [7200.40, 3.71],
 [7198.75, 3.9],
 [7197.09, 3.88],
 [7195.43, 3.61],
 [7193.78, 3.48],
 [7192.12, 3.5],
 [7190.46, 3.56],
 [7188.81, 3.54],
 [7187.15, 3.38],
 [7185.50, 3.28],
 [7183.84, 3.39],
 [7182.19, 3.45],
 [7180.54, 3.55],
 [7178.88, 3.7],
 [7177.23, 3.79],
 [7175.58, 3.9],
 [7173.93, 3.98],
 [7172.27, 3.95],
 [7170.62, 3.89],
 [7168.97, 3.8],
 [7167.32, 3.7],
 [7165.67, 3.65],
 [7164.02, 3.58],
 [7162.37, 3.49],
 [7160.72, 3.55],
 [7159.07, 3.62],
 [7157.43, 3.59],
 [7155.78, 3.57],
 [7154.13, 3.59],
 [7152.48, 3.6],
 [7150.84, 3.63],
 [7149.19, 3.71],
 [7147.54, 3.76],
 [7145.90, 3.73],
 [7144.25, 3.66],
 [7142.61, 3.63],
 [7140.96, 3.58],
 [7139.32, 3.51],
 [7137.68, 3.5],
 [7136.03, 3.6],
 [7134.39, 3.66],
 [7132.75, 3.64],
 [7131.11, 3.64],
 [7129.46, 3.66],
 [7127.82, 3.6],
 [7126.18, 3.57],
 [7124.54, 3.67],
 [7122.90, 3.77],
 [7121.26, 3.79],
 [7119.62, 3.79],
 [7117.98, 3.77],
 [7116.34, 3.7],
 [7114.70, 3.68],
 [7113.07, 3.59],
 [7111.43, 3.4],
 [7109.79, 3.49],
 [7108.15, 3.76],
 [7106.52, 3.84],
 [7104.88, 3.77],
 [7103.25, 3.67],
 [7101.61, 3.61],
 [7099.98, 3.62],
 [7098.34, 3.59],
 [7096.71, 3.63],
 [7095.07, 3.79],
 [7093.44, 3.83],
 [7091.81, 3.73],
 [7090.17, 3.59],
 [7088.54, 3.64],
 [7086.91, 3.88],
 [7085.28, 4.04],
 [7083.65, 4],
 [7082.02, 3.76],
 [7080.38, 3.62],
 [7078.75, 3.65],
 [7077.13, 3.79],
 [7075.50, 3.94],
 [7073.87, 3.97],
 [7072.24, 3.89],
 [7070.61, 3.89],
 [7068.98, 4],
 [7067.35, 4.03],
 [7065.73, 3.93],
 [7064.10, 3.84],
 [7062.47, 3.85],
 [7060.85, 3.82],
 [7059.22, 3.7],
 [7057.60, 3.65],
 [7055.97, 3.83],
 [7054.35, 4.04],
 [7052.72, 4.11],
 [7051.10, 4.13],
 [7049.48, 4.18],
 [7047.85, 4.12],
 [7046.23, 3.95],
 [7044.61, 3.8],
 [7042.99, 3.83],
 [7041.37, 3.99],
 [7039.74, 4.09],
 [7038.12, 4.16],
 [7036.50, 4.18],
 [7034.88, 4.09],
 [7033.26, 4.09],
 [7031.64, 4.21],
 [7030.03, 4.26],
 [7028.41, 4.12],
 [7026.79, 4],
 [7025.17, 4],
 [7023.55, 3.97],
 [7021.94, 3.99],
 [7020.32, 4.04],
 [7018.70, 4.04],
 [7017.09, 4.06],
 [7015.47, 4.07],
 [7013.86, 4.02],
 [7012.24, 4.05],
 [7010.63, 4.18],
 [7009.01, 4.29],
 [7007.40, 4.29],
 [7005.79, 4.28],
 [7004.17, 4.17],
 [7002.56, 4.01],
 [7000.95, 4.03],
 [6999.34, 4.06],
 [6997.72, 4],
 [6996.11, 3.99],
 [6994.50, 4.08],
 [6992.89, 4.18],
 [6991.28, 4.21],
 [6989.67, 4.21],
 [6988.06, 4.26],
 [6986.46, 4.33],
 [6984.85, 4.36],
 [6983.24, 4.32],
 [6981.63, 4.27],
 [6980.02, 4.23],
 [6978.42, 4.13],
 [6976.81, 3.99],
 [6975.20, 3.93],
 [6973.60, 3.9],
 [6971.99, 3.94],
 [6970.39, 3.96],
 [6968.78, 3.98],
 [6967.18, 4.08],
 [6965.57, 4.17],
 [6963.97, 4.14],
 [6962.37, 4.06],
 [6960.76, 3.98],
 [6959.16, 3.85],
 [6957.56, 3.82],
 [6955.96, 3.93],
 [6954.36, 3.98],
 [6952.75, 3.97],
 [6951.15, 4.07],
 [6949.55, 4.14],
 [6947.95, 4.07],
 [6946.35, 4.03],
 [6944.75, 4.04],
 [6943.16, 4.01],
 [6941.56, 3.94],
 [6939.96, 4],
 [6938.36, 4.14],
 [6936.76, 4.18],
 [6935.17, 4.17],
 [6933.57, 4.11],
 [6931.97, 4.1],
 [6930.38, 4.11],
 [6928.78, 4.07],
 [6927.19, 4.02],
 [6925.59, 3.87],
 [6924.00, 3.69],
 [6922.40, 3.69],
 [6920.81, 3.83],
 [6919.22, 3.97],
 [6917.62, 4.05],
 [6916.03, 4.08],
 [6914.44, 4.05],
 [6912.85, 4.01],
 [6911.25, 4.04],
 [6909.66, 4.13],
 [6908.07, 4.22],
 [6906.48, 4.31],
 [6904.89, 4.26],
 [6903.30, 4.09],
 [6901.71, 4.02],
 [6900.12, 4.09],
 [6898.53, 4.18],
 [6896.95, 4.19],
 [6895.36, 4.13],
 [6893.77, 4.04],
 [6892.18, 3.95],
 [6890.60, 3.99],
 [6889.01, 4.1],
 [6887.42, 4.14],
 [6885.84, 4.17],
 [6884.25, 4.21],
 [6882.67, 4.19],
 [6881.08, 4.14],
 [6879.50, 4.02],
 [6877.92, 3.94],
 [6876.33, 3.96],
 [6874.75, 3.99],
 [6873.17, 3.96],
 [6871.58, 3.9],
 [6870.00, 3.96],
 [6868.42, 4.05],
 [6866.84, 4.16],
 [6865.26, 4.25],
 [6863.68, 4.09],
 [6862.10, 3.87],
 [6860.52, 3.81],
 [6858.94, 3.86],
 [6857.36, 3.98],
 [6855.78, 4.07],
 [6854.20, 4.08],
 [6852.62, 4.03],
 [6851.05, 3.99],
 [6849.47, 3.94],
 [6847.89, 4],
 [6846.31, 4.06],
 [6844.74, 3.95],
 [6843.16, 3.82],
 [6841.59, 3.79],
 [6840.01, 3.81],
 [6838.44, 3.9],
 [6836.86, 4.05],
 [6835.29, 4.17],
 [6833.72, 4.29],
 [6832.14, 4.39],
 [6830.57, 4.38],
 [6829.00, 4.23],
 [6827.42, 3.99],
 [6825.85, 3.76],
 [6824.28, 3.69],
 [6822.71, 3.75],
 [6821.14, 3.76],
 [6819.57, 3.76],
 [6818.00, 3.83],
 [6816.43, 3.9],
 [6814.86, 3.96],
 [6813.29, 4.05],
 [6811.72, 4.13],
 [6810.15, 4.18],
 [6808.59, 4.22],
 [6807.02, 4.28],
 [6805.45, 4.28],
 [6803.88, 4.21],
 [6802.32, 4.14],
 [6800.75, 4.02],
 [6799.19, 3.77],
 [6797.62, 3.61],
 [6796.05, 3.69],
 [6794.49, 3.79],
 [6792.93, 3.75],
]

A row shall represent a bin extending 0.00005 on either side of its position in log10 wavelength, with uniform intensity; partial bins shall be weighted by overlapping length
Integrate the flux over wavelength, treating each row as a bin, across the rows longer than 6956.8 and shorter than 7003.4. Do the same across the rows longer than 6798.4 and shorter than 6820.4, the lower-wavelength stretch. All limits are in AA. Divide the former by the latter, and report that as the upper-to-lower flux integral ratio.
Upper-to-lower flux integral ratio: 2.1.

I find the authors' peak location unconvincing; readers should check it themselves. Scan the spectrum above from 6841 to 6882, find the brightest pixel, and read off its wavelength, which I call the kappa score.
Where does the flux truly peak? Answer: 6865.26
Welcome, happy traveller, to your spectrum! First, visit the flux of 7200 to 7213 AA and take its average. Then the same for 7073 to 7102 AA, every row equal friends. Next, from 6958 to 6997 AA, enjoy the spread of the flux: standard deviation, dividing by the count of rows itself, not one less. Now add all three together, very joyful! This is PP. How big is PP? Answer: 7.39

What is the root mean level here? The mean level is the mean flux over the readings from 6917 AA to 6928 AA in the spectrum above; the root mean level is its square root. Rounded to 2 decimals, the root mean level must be 1.97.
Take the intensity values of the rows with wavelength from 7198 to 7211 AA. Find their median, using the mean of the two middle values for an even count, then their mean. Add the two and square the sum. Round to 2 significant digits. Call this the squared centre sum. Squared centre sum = 49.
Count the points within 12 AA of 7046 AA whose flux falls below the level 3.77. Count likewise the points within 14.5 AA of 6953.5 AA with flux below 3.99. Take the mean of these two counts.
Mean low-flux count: 4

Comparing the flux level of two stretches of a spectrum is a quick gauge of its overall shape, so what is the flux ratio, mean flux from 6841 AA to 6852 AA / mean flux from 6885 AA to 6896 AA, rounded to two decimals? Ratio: 0.97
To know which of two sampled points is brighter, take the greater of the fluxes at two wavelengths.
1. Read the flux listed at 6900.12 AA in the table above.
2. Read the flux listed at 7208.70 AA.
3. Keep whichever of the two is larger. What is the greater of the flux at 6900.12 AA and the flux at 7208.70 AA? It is 4.090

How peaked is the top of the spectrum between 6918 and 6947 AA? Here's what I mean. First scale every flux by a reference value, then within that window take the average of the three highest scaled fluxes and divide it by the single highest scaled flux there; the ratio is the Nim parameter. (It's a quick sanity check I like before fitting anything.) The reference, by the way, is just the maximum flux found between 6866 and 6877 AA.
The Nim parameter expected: 0.996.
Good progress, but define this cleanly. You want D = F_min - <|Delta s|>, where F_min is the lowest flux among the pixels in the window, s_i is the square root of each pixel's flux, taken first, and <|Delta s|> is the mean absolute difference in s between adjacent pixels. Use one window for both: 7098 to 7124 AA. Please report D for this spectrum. 3.38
